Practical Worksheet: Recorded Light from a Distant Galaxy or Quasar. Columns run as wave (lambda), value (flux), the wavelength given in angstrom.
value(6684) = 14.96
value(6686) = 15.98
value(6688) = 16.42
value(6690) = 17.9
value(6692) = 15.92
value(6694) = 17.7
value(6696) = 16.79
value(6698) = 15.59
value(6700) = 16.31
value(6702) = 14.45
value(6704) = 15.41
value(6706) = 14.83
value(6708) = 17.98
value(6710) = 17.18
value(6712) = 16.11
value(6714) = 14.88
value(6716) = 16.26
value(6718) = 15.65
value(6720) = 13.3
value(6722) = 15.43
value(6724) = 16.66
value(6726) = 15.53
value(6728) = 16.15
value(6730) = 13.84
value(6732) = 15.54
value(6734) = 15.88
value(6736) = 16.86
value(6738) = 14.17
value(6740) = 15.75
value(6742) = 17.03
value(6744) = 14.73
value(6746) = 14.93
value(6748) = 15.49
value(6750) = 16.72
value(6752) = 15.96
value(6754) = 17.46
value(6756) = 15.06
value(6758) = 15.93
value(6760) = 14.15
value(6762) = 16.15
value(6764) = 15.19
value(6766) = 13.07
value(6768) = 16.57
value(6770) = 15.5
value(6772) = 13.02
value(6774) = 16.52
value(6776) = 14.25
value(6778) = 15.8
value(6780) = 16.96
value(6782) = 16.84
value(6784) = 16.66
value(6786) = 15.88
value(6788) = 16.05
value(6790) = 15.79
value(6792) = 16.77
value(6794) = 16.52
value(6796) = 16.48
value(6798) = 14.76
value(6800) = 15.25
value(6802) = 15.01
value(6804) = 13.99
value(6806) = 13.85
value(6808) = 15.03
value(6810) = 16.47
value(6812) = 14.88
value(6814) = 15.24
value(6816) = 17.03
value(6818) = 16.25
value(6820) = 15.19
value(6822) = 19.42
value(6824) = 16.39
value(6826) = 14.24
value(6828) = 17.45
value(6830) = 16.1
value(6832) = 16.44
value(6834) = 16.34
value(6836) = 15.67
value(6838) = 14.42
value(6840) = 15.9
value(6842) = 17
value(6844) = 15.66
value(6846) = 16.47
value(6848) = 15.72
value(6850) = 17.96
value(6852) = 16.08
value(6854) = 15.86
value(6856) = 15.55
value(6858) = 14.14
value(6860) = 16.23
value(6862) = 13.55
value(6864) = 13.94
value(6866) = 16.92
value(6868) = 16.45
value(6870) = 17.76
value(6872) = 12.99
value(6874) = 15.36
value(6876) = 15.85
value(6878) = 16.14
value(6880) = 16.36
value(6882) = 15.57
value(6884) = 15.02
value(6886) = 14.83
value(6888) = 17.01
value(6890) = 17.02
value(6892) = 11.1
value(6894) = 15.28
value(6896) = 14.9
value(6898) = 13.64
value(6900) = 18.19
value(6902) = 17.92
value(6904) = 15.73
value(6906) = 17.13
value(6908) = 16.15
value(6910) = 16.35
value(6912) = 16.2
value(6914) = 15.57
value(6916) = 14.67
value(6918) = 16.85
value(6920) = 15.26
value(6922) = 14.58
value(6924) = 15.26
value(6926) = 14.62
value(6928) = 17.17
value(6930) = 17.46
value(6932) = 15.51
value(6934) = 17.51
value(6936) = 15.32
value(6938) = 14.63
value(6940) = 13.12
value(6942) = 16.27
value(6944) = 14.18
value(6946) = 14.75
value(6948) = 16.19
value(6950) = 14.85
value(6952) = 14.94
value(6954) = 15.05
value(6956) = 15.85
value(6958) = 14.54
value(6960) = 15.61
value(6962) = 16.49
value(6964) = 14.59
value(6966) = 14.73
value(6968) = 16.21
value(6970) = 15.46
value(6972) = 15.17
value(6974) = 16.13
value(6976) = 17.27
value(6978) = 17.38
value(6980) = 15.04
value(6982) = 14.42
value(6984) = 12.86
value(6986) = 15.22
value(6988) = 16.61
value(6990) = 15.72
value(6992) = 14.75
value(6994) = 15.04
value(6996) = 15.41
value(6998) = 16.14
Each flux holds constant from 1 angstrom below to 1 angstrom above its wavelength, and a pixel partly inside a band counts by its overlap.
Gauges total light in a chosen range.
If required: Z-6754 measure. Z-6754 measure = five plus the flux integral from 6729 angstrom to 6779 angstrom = 776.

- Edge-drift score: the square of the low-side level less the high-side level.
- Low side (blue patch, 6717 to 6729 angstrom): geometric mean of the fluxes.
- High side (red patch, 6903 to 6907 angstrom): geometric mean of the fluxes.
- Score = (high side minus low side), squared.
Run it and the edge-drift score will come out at 1.0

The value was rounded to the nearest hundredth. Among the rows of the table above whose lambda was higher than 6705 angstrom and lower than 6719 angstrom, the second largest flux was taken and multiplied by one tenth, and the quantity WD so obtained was 1.72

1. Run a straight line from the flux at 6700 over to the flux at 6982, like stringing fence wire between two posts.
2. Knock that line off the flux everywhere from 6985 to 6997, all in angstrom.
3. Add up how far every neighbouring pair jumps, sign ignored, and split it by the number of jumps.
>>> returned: 0.8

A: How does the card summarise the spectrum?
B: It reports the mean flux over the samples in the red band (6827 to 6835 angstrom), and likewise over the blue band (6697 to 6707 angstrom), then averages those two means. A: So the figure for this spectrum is 16.0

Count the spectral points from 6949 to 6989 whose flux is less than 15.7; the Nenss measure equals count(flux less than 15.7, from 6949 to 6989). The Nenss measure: 13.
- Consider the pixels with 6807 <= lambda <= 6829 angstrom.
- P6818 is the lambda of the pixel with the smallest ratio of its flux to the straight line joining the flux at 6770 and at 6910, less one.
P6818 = 6826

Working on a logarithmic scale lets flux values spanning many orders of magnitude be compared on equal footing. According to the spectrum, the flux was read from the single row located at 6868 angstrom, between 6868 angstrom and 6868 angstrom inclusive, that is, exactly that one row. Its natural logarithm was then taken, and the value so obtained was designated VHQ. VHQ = 2.80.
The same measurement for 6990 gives 2.75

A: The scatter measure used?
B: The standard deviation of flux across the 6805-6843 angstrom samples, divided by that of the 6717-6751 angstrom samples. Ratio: 1.23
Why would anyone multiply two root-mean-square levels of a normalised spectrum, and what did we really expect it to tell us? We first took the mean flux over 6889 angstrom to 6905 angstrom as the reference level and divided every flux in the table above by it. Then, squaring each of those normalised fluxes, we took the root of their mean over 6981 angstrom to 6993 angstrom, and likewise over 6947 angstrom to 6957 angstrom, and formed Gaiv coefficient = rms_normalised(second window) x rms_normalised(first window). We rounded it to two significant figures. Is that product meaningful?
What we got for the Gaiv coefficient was 0.96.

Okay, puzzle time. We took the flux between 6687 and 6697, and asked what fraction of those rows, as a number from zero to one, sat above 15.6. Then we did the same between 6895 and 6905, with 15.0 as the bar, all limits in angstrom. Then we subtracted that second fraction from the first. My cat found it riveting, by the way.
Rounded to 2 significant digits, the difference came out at 0.40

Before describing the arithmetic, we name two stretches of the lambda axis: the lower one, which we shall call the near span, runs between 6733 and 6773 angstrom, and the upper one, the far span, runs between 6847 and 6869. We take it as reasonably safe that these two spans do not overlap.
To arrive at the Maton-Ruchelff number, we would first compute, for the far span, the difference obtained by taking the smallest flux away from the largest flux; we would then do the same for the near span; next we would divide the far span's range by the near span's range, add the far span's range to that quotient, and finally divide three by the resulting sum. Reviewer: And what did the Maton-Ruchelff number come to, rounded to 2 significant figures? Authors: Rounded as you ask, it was 0.56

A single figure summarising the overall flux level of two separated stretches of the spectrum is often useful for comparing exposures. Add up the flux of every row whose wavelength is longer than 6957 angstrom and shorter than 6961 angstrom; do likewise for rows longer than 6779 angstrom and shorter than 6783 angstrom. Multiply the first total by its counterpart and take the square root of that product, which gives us 31.9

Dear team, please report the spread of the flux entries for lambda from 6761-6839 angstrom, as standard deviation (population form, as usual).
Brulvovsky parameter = 1.23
